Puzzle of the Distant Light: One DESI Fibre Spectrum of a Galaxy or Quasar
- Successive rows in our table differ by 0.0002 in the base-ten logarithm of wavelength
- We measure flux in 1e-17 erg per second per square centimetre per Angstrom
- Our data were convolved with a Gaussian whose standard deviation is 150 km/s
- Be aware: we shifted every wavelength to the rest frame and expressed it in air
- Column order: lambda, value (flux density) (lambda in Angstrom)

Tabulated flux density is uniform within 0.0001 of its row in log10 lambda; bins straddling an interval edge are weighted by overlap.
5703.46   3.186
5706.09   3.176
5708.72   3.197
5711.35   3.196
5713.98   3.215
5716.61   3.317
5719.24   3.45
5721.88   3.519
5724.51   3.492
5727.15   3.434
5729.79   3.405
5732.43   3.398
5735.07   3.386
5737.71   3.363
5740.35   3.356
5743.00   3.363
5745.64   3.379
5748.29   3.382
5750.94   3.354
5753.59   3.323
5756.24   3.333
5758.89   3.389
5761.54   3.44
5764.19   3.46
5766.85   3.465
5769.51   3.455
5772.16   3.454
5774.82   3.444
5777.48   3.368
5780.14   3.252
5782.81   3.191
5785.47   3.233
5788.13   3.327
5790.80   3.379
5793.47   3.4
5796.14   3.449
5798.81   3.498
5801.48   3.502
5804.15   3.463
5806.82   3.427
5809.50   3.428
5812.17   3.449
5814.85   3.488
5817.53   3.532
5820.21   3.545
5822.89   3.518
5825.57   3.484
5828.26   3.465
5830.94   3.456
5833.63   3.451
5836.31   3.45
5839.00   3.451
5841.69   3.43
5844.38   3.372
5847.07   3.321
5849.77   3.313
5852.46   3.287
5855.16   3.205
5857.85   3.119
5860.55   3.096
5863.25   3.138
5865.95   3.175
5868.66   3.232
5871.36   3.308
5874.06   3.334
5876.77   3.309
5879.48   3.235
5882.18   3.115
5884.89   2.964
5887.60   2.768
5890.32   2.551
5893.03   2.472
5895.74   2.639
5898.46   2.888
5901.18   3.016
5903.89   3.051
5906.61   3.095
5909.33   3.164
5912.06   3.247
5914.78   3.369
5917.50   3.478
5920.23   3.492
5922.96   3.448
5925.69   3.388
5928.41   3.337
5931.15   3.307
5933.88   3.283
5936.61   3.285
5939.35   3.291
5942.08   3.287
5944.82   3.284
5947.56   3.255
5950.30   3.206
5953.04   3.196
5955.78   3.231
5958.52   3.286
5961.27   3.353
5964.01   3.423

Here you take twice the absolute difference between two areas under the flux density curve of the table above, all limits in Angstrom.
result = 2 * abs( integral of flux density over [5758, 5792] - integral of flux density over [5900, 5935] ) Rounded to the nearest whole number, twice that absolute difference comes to 1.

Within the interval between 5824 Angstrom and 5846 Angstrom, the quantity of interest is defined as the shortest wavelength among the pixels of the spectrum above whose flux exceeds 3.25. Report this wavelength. 5825.57 Angstrom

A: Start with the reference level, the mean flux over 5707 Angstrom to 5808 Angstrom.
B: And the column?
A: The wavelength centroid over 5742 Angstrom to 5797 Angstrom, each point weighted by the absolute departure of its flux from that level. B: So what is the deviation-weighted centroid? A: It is 5774.8 Angstrom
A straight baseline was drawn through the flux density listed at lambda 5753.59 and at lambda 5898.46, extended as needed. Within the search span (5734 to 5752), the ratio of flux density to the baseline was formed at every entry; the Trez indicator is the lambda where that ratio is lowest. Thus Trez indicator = 5737.71 Angstrom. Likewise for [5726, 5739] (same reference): 5737.71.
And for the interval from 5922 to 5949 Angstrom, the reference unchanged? 5933.88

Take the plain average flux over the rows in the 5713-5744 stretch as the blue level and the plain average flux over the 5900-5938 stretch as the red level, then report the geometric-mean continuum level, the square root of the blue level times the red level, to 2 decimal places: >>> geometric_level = 3.34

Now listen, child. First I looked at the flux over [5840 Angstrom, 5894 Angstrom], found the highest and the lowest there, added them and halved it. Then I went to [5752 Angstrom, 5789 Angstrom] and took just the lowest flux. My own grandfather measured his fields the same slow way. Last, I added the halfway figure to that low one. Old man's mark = 6.14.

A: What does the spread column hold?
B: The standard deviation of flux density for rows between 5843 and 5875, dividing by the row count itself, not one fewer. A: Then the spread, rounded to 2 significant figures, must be 0.090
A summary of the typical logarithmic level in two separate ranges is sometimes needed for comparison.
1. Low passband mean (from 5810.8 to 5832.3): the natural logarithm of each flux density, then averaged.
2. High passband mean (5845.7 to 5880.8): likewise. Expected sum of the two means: 2.42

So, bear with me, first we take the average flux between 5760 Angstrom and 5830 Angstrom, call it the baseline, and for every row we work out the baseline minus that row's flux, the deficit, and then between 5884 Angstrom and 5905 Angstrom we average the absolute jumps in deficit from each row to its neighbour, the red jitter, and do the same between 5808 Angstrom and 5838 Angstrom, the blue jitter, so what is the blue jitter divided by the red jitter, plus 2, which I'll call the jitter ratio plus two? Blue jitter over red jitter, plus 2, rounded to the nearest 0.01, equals 2.14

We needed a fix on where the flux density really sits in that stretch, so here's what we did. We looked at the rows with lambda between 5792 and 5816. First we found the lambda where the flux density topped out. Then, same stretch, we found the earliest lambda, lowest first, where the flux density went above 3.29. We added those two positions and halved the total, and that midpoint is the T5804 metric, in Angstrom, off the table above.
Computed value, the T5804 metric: 5797.5 Angstrom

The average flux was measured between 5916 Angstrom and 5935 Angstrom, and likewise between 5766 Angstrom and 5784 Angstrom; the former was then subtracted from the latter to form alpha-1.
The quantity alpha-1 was 0.0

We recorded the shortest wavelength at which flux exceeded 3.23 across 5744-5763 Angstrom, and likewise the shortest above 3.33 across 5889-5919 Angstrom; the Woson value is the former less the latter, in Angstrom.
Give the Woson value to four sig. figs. -169.1 Angstrom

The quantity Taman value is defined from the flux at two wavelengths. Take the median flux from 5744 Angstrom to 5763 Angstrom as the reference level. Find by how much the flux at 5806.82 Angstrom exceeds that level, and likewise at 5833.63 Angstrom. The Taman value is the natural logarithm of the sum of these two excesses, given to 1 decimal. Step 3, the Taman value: -2.1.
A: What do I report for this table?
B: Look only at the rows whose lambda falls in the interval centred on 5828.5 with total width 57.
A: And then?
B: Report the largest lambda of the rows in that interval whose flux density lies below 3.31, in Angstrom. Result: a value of 5855.16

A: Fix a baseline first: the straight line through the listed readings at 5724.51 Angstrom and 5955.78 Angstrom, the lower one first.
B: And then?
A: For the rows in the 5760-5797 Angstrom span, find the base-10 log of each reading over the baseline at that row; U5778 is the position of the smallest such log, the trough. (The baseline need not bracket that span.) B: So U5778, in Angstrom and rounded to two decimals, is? 5782.81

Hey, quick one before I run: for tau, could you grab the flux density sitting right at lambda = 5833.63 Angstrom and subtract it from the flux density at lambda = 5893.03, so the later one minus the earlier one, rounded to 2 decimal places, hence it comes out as -0.98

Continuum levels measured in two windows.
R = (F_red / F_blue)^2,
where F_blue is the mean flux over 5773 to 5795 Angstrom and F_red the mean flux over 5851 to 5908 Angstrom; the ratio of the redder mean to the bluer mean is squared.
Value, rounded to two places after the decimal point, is 0.84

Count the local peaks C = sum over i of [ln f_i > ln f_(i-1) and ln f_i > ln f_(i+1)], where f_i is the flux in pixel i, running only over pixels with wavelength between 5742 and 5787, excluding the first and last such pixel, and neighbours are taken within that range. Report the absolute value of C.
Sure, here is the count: 2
